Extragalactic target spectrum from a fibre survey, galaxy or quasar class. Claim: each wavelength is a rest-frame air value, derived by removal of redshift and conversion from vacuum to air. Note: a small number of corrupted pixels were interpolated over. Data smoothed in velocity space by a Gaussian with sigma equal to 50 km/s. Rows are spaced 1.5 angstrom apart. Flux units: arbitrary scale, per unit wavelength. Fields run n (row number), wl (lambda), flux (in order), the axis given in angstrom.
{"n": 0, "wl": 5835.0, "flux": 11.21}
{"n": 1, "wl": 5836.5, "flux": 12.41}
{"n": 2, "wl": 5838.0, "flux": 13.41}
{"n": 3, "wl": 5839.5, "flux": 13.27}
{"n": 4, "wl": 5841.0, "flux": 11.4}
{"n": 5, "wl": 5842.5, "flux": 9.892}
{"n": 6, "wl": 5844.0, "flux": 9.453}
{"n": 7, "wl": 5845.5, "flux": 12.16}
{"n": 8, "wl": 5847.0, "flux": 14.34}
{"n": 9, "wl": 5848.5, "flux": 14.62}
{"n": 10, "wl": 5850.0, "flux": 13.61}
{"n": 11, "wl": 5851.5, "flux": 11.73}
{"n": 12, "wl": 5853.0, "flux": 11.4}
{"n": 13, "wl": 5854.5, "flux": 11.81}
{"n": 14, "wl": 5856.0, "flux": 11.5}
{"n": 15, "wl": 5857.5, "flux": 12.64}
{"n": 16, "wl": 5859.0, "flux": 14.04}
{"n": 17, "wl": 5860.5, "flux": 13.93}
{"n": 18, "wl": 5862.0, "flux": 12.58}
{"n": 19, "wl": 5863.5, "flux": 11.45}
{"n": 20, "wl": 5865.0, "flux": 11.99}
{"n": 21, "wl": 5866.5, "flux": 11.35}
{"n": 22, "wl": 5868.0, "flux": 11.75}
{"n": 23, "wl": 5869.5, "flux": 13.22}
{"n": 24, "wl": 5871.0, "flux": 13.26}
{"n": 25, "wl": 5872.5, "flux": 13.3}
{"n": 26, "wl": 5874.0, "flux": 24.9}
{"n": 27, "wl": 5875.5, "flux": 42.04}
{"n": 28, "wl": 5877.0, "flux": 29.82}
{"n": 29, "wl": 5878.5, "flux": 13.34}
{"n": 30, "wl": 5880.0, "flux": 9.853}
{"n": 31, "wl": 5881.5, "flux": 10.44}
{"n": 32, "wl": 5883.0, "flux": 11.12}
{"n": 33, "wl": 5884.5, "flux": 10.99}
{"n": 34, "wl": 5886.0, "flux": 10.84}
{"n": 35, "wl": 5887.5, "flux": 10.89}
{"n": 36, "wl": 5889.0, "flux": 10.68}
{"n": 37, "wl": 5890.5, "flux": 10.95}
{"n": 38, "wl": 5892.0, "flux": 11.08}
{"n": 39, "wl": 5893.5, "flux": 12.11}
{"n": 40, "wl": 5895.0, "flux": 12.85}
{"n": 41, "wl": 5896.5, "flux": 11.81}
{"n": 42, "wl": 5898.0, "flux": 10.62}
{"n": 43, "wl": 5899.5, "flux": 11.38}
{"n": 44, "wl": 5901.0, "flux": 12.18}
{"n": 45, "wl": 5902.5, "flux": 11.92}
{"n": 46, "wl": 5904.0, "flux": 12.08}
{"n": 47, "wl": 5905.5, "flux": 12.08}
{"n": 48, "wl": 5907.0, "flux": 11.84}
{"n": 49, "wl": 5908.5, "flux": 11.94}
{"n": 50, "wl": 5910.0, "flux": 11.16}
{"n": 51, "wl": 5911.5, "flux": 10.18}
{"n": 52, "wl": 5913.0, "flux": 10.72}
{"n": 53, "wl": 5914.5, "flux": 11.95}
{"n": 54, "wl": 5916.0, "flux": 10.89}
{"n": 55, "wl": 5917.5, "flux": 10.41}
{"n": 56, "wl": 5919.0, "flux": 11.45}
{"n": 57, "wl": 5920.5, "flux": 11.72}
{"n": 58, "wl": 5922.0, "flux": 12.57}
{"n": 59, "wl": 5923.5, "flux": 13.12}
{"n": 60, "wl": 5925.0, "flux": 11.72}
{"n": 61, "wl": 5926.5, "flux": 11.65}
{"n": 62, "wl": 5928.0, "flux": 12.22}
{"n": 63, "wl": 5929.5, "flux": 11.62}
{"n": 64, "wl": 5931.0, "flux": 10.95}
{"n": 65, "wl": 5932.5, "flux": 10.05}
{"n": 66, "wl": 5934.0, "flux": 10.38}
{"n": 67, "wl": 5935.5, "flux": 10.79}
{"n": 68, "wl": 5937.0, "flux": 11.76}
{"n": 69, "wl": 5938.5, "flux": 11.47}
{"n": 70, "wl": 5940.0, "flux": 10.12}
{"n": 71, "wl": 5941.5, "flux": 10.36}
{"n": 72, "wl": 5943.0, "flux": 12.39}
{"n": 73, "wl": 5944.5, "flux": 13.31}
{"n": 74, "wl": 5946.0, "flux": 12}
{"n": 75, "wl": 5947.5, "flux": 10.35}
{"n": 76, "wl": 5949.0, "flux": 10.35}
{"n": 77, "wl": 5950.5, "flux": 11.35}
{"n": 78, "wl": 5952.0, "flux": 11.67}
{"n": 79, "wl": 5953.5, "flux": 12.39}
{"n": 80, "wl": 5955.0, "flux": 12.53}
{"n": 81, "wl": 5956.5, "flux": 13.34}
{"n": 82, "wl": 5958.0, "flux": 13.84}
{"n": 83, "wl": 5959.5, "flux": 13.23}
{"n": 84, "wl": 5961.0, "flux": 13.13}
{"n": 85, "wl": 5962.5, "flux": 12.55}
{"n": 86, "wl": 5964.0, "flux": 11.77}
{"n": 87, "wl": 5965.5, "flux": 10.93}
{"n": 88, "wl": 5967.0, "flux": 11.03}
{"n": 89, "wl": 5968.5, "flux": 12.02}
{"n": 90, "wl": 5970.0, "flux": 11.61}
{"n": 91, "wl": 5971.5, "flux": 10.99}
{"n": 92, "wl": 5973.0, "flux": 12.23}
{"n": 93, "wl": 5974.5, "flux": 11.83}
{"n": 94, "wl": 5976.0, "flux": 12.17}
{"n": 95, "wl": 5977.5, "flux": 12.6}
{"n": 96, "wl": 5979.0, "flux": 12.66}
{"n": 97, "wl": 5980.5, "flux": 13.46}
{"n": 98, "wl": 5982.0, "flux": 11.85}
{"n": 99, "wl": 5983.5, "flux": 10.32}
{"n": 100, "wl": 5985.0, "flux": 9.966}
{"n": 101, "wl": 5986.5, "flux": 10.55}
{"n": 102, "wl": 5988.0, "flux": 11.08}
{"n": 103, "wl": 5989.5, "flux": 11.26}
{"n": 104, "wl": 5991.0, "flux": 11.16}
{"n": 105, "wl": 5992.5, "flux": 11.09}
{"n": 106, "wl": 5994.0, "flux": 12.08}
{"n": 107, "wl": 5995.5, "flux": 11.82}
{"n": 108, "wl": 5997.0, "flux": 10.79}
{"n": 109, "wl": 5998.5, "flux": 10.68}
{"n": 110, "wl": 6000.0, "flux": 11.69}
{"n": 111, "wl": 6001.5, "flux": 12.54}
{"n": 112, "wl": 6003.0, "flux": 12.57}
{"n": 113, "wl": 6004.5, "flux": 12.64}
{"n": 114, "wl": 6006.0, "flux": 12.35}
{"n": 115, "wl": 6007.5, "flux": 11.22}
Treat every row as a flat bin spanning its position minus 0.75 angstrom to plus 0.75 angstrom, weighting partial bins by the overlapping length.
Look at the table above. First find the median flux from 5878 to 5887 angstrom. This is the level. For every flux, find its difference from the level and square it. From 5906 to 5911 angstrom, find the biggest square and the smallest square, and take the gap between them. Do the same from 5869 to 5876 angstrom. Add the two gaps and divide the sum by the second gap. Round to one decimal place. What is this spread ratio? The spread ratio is 1.0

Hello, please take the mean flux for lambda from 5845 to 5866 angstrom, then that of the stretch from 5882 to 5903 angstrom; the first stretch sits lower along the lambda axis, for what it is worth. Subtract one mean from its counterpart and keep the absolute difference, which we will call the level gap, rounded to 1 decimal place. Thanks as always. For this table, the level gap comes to 1.3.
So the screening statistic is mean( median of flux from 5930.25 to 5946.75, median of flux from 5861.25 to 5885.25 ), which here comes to 11.6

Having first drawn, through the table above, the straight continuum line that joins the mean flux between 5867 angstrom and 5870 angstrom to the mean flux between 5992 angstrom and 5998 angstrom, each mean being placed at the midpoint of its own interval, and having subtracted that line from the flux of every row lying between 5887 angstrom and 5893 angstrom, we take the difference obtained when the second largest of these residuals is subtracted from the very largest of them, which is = 0.14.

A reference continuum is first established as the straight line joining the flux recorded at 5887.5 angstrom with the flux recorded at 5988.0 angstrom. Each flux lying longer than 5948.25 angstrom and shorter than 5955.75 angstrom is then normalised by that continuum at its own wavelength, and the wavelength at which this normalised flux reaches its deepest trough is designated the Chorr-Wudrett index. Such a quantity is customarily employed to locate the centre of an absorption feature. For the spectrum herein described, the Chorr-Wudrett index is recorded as 5949.0 angstrom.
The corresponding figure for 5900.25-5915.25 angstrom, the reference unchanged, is 5911.5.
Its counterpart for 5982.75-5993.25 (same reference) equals 5985.0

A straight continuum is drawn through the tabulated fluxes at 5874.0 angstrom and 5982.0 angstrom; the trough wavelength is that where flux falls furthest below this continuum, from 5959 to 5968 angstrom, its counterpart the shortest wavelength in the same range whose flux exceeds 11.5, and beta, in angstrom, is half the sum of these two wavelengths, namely 5962.5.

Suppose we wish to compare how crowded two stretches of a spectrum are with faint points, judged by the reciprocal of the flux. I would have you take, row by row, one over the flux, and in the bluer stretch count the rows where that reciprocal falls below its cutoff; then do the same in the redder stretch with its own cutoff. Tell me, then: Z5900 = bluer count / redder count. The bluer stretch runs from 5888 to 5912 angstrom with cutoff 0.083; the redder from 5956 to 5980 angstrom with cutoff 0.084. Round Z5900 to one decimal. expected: 0.5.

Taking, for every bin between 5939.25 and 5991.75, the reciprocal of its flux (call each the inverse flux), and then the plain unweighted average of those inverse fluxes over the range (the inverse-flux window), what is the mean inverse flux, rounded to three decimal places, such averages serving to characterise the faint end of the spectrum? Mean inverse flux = 0.086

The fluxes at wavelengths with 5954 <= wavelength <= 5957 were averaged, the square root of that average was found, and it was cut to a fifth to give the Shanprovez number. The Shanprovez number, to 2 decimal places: 0.72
